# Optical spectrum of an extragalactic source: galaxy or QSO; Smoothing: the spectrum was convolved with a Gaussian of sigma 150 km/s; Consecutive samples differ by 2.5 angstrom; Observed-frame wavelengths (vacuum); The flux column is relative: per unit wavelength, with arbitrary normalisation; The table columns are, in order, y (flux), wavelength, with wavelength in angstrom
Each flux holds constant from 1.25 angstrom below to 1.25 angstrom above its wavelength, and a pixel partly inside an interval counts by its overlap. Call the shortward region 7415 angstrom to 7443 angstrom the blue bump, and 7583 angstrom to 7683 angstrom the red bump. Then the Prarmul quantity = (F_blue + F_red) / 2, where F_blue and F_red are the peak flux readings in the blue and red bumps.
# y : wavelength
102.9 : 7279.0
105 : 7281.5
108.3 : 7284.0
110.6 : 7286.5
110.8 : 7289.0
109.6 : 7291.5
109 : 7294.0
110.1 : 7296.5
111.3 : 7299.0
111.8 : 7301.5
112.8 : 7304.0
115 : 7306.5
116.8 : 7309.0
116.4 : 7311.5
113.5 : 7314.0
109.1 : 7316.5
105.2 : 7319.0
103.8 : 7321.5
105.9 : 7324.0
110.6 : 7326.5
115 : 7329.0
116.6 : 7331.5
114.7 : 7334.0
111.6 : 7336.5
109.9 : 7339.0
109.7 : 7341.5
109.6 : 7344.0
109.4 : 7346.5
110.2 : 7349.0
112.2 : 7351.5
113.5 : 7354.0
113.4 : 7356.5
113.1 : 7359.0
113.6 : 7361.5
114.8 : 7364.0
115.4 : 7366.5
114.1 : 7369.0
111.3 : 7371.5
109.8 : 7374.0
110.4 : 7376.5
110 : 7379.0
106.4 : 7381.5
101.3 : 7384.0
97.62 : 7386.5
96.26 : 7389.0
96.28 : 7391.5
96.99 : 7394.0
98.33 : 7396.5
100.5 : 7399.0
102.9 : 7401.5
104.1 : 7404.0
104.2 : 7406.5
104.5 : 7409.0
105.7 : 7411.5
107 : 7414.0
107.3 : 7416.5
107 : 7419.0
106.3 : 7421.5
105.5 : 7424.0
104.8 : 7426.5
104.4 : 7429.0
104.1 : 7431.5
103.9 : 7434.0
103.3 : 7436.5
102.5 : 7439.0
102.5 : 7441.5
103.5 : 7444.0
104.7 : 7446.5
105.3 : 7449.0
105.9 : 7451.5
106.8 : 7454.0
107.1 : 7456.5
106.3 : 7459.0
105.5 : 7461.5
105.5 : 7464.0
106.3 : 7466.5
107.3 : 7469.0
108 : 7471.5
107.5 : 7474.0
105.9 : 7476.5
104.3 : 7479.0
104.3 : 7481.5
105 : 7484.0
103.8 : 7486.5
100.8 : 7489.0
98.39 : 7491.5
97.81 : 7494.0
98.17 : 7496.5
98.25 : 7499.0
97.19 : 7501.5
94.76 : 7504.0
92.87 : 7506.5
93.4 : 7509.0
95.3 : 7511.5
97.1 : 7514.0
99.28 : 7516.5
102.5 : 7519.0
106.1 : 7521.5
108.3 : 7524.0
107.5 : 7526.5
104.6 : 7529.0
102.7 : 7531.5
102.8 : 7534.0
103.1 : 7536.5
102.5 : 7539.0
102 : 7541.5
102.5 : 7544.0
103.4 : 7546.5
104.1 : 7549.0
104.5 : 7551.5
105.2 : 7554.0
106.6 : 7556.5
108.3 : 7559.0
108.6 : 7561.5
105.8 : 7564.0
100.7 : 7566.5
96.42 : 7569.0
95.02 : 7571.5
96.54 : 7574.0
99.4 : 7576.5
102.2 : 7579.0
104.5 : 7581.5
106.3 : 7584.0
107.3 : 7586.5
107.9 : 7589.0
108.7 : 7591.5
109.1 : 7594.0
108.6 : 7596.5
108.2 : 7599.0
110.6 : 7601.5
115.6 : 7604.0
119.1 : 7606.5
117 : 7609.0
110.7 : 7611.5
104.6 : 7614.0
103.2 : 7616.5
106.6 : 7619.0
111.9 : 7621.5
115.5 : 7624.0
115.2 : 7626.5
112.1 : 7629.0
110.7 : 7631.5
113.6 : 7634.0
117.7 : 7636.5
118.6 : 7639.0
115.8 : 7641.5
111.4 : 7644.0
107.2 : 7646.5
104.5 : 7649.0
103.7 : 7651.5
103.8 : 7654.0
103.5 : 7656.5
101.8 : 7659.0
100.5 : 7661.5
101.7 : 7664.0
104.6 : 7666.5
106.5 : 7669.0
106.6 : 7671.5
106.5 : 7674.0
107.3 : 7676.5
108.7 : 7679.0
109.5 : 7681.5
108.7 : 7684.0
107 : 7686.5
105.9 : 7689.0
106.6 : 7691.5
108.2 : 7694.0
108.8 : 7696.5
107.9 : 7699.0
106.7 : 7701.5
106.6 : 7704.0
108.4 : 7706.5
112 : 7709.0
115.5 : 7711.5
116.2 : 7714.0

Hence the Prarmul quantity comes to 113.2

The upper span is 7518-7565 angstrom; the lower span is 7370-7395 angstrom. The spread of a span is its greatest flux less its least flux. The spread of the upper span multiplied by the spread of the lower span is 99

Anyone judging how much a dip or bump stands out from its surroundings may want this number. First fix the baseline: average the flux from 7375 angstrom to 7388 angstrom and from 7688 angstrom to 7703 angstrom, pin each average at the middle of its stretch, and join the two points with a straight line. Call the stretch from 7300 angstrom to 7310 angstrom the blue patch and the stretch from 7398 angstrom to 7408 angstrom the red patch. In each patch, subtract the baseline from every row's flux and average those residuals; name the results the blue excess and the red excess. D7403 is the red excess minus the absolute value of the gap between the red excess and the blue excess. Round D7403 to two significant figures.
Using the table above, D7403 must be -14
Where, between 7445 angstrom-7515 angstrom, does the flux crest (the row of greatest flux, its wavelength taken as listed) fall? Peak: 7471.5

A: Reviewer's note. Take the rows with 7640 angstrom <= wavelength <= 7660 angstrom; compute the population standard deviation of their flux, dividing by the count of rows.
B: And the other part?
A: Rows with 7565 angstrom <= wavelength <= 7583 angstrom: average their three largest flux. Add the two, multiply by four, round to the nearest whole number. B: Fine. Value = 428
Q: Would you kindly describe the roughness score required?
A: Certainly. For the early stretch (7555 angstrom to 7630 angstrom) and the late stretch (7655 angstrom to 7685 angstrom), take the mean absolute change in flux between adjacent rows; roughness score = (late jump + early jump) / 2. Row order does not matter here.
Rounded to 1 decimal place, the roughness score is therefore 1.9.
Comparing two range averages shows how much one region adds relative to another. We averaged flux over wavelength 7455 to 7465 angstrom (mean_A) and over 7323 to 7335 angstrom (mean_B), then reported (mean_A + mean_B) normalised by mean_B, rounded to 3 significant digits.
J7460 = 1.94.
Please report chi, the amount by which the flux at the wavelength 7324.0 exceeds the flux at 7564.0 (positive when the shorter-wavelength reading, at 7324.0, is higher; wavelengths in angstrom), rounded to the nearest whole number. 0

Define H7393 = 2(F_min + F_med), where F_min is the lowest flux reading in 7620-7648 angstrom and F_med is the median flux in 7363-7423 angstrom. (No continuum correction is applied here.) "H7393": 426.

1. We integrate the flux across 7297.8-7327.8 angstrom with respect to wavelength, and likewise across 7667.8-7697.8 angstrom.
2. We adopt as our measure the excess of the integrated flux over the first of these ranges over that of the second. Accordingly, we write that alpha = 105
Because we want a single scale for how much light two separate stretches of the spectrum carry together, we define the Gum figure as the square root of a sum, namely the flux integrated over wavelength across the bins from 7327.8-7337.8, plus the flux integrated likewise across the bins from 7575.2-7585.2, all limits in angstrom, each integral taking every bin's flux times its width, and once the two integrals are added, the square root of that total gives 46.6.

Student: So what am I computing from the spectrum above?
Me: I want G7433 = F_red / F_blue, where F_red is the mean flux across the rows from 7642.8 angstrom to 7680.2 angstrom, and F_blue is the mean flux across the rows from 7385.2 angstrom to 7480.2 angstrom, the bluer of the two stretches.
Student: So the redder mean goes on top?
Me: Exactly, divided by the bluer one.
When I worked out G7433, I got 1.01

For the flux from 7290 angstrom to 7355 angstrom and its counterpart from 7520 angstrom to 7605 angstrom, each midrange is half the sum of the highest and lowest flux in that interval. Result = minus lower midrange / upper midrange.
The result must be -1.05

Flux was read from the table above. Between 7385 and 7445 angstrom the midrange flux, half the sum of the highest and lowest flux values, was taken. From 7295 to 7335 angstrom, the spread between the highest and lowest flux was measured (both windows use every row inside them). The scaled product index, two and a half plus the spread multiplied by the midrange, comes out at 1326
